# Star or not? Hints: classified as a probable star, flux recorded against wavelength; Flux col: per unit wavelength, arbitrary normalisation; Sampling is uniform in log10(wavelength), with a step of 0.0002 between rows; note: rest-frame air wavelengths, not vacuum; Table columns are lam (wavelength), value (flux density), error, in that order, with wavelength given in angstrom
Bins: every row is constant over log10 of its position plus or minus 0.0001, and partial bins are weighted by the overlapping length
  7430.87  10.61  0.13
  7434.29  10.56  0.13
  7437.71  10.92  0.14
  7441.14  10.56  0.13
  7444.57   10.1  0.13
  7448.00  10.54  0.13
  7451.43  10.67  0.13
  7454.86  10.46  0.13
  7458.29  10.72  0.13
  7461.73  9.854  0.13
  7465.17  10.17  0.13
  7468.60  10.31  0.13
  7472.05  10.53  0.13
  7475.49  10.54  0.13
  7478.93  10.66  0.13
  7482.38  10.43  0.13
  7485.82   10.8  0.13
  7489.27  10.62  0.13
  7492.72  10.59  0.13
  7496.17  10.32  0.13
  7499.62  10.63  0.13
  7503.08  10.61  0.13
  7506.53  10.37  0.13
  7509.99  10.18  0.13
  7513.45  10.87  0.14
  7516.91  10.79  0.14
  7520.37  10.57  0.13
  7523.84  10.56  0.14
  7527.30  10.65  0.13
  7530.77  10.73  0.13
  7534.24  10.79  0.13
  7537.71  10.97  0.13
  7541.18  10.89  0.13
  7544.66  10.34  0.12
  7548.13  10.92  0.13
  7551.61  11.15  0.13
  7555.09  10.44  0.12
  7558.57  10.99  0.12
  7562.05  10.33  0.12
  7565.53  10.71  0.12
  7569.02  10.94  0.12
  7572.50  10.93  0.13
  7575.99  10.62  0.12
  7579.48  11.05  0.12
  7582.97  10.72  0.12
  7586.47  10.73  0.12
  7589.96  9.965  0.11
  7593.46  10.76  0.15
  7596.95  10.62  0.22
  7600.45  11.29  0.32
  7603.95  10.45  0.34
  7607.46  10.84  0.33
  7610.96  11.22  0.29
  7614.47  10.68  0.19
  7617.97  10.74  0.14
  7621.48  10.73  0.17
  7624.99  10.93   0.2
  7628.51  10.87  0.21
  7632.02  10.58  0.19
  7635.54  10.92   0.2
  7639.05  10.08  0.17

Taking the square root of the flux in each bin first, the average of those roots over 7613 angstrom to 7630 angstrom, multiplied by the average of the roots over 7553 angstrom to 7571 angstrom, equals 10.7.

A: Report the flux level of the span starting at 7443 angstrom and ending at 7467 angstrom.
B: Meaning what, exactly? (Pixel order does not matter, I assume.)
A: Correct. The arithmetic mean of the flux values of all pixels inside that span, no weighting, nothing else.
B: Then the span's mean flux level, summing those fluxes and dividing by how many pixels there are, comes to 10.4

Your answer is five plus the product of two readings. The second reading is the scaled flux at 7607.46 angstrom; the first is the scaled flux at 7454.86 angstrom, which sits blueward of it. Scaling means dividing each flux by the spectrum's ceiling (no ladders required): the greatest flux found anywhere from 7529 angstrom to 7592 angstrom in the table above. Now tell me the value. 5.91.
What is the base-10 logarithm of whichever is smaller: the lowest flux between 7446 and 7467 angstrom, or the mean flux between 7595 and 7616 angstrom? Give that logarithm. 0.99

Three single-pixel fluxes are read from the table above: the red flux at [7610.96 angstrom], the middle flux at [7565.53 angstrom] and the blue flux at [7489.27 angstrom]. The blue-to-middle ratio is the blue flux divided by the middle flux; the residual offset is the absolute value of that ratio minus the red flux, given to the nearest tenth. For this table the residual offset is 10.2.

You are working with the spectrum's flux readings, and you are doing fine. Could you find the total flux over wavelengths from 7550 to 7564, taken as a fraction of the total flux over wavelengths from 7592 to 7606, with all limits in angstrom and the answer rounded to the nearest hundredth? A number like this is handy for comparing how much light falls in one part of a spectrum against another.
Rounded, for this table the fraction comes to 1.00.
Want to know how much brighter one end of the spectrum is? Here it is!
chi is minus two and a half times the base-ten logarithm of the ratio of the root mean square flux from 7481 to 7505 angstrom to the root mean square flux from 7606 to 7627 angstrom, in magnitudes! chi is 0.029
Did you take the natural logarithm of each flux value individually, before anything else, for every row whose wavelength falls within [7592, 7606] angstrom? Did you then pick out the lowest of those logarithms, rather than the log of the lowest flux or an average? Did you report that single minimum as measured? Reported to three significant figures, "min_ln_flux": 2.35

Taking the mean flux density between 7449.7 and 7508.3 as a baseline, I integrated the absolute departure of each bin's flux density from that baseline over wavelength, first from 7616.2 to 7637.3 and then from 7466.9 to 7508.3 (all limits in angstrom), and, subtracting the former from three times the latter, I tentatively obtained 10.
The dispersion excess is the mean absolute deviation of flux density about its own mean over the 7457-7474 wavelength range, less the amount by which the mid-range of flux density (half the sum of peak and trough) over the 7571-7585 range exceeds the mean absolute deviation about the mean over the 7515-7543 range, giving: -10.5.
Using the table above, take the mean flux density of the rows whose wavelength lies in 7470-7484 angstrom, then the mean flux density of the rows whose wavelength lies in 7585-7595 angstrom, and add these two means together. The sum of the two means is 21.0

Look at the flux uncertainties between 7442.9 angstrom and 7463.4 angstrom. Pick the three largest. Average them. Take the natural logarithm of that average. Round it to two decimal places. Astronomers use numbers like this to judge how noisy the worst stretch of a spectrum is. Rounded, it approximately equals -2.04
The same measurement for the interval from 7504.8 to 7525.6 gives -1.97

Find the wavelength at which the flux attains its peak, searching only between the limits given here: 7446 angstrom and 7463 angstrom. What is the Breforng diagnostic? 7458.29 angstrom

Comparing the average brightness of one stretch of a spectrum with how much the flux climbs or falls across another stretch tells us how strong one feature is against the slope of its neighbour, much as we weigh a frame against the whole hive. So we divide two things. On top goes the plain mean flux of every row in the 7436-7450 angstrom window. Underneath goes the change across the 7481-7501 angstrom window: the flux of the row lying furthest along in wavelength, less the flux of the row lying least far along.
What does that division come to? 53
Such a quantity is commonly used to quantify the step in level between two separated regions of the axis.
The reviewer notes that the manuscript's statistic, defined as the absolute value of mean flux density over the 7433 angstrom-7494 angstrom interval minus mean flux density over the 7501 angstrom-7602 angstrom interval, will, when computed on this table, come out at 0.20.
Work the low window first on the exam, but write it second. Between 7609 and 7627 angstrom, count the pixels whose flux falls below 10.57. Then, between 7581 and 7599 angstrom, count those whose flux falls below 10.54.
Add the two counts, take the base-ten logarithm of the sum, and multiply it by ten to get 0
